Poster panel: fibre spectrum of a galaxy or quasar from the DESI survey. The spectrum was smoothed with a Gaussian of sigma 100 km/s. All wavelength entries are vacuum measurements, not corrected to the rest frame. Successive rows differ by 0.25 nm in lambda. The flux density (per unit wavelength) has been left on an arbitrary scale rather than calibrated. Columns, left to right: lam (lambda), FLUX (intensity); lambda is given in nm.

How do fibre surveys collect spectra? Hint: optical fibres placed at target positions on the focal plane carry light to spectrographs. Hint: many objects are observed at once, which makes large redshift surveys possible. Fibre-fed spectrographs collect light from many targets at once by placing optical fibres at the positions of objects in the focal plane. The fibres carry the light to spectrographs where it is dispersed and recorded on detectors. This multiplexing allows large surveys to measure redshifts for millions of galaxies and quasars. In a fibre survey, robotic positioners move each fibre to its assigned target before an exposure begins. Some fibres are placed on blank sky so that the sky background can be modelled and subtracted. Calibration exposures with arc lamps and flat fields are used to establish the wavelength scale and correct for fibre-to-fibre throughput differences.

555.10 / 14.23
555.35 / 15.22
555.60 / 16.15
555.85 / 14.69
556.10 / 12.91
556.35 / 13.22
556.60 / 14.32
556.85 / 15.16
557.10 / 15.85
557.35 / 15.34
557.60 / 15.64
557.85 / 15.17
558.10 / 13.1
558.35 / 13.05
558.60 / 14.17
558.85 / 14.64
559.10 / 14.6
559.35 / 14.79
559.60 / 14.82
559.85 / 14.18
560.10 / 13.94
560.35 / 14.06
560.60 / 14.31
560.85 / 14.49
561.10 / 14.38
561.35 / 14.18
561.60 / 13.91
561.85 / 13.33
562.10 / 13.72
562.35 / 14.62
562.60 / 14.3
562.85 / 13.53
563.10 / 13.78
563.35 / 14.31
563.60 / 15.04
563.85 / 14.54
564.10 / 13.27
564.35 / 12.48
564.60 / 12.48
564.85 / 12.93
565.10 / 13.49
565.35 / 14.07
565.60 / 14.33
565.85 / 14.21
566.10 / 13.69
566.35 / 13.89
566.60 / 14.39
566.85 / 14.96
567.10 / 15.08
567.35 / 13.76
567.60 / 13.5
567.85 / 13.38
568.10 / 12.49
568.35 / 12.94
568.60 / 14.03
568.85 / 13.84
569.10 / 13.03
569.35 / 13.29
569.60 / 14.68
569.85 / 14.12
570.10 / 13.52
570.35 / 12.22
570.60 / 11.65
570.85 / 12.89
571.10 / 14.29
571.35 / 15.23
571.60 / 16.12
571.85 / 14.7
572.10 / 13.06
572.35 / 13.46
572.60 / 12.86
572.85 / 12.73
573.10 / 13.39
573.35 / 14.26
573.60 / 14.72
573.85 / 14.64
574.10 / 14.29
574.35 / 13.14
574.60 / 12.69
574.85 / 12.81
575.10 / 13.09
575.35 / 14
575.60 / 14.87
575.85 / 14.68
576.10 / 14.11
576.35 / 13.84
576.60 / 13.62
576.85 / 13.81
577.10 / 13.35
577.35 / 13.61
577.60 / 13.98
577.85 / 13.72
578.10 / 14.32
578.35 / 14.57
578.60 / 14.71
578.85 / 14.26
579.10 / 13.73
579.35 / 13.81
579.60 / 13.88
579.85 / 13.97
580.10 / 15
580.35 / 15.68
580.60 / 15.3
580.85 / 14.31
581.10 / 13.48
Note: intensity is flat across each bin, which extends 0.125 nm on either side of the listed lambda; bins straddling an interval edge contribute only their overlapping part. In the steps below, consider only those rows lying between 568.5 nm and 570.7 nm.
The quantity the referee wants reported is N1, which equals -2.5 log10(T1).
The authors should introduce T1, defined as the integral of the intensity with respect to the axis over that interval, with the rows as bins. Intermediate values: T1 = 29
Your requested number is -3.7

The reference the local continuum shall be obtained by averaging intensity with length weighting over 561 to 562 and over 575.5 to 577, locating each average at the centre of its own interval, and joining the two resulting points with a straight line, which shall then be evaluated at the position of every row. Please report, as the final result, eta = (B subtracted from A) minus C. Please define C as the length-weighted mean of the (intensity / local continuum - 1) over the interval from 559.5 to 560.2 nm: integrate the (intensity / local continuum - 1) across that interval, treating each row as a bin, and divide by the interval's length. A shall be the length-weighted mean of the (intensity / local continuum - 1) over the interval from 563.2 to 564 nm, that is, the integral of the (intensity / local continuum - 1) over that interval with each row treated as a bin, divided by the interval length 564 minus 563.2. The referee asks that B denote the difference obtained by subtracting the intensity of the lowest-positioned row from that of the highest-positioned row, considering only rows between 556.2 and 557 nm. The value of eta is -1.9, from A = 0.04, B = 1.9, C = 0.029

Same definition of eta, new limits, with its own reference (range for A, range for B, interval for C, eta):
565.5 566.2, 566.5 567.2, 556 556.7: -0.7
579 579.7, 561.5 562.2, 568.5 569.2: 0.2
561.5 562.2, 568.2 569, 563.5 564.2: -0.9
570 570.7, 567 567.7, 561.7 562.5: 1.5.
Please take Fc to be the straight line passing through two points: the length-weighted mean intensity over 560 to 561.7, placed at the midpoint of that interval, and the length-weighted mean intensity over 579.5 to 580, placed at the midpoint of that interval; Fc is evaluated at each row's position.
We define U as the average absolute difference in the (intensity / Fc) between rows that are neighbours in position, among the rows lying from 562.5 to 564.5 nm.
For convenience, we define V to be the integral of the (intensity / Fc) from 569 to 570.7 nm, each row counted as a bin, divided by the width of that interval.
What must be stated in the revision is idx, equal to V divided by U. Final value 19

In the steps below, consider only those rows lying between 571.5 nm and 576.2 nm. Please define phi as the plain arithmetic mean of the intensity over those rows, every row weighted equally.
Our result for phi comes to 13.9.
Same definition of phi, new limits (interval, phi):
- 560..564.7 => 13.9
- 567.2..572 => 13.7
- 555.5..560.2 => 14.5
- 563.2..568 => 13.9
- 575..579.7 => 14.0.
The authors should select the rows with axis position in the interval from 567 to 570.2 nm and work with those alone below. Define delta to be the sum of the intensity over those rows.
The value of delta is 178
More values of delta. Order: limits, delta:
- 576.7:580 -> 182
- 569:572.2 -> 179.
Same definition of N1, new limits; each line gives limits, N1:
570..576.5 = -4.9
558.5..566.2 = -5.1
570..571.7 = -3.4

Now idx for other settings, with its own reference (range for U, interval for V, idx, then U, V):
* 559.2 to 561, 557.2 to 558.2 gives 61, 0.017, 1.05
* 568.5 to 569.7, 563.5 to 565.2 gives 20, 0.047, 0.95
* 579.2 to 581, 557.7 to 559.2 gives 26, 0.039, 0.99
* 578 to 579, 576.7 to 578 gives 49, 0.020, 0.98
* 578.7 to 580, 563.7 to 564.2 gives 71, 0.014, 0.99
